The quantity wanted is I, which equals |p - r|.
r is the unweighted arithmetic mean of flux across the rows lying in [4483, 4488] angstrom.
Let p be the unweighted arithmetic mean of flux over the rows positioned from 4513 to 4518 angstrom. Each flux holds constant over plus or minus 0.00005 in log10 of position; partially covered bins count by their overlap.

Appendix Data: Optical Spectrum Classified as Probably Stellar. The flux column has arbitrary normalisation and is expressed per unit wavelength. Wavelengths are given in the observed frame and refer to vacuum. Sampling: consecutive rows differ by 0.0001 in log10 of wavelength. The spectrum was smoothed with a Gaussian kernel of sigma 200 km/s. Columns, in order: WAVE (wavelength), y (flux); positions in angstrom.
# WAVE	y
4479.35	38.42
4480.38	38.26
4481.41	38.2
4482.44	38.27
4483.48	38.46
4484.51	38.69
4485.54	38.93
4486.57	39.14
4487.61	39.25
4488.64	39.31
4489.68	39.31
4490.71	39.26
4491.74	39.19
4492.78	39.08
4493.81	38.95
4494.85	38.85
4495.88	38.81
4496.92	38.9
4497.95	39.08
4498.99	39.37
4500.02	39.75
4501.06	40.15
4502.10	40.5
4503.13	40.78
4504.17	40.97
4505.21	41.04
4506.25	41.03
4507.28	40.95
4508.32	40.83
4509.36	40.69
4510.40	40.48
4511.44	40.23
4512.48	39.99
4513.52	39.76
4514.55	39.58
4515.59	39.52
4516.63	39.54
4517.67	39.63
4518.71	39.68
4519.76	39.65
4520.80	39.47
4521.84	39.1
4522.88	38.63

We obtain 0.7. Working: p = 39.6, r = 38.9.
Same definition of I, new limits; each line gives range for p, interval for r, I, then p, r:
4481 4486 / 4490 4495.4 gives 0.6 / 38.5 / 39.1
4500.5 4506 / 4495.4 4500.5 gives 1.5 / 40.7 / 39.2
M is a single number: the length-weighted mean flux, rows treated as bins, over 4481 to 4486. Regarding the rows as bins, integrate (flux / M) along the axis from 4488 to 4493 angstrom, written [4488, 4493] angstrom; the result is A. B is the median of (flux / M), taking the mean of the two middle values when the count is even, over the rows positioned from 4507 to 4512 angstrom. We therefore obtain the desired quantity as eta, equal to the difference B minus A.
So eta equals -4.0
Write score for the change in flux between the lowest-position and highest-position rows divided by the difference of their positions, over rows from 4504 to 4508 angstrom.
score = -0.01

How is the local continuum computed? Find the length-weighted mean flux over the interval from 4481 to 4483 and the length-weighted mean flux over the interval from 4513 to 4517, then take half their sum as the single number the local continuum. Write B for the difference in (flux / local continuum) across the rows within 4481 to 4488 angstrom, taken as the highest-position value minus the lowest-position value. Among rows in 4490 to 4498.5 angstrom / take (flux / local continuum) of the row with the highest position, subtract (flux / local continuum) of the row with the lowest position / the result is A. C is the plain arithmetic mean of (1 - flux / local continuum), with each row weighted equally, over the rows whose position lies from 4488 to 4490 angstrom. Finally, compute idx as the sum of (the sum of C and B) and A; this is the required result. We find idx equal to 0.012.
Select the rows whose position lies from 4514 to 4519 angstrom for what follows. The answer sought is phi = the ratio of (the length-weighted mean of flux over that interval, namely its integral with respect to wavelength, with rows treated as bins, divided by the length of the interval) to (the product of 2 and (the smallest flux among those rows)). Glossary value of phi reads 0.502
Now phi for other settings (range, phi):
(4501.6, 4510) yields 0.504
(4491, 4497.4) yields 0.502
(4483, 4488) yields 0.506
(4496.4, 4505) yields 0.514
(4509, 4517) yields 0.506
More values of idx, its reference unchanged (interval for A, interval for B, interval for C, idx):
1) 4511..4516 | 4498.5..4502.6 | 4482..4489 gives 0.012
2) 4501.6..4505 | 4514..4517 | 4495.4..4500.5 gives 0.004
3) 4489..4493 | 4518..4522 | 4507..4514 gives -0.060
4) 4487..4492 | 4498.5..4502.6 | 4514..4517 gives 0.011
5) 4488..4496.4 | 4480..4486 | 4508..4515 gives -0.029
